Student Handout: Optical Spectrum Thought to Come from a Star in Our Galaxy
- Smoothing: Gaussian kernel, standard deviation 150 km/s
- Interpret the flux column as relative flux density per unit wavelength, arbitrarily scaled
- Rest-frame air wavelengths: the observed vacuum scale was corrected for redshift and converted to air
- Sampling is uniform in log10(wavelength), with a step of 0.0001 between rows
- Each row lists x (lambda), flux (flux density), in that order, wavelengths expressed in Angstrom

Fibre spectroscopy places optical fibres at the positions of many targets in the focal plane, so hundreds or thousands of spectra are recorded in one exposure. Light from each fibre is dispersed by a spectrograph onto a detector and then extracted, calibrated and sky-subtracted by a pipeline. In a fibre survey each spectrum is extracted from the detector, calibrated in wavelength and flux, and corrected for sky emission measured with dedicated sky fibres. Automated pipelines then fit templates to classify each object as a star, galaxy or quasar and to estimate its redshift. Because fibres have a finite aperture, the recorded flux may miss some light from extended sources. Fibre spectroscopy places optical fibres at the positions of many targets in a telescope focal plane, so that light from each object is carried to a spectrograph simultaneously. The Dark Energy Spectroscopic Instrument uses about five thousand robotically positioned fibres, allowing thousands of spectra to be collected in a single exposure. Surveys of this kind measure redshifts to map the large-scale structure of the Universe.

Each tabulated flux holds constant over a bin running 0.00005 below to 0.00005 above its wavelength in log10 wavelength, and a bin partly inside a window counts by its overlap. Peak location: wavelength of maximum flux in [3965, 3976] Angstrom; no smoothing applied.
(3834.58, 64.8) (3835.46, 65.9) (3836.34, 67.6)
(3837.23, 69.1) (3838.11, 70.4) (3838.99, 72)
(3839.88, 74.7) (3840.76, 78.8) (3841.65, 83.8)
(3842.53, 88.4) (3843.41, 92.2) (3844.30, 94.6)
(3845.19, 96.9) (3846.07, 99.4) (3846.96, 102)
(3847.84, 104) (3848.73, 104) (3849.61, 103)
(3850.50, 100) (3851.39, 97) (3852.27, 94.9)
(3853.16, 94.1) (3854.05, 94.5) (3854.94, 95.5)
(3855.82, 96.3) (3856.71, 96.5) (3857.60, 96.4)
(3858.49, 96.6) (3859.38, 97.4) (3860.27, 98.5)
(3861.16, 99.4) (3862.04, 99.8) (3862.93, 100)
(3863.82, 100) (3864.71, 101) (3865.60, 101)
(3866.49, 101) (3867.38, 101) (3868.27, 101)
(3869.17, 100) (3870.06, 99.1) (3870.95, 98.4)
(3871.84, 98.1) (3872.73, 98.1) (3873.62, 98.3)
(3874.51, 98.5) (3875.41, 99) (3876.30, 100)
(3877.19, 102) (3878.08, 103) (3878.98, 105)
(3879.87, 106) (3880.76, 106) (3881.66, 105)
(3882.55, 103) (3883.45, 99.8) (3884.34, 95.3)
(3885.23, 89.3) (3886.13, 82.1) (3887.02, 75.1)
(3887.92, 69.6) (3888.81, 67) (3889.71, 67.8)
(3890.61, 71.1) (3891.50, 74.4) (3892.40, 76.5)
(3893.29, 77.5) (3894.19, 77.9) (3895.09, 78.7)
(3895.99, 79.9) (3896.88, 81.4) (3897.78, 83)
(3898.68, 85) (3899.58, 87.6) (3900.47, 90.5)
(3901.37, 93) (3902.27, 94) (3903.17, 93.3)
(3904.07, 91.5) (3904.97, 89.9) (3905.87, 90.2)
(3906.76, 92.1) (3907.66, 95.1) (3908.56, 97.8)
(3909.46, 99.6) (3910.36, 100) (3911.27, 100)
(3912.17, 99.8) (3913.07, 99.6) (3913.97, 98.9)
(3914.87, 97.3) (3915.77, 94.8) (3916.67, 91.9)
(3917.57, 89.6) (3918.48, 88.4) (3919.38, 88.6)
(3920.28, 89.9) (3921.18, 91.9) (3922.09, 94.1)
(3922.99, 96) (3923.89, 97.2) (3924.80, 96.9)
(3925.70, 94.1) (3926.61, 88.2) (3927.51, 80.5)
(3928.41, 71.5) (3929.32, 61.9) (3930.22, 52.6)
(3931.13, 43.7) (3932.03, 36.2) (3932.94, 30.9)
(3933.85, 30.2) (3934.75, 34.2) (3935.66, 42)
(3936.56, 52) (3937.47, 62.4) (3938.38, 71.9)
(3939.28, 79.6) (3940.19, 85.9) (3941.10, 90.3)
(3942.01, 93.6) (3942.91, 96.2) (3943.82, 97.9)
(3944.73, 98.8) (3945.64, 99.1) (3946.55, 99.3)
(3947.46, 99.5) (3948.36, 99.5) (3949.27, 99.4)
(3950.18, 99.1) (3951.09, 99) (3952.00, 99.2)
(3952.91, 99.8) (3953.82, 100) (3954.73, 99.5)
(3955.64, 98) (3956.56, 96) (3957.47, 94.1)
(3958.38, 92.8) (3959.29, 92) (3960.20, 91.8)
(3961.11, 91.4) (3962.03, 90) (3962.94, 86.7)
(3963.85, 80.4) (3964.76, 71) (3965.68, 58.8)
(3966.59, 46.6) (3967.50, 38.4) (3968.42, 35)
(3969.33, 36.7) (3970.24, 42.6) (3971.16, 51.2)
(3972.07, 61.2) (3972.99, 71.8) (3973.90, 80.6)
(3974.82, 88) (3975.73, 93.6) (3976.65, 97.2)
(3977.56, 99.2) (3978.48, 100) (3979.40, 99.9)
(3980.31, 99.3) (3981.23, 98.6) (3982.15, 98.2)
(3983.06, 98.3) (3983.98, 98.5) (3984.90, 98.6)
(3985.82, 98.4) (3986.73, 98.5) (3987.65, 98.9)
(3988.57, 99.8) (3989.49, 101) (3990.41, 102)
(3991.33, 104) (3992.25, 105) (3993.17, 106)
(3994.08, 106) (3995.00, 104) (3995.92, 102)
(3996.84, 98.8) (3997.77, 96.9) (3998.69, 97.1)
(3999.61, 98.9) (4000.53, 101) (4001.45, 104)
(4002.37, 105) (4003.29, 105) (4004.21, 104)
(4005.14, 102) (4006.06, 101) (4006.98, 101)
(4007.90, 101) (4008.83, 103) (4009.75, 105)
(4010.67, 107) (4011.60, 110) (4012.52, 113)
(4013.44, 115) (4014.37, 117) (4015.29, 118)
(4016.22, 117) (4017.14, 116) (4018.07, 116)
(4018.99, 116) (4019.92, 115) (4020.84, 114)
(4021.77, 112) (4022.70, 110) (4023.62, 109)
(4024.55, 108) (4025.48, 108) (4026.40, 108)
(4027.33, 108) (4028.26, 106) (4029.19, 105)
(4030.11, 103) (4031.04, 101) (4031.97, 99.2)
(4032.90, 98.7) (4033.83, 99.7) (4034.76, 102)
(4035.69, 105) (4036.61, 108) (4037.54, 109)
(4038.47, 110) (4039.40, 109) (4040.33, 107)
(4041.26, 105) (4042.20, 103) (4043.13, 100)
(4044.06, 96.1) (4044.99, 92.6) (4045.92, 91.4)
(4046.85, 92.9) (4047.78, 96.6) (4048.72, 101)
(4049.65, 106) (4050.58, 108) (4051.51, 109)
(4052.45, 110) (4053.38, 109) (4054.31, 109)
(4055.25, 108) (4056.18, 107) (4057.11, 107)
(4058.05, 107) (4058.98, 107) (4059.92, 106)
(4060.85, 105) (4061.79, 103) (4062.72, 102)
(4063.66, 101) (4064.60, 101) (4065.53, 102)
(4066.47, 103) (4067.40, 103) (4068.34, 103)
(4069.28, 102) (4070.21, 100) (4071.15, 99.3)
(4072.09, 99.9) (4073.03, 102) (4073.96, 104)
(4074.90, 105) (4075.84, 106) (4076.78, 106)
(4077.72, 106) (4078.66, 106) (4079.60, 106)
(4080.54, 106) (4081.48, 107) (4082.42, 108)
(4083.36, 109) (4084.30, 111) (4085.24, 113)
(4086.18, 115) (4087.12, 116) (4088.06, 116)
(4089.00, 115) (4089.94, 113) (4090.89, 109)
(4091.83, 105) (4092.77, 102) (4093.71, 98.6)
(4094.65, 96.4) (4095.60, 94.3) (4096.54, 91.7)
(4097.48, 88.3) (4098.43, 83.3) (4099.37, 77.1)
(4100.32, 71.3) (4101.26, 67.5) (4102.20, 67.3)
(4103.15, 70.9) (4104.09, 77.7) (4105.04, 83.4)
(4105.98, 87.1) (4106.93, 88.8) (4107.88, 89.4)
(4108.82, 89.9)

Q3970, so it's 3975.73 Angstrom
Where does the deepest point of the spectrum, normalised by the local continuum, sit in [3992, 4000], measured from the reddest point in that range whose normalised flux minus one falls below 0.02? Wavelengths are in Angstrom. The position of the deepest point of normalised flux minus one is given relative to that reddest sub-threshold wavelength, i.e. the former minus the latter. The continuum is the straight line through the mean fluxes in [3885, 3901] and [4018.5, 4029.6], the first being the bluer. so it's -0.9 Angstrom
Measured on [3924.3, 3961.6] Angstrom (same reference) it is -27.3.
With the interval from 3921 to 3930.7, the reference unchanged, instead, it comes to 0.0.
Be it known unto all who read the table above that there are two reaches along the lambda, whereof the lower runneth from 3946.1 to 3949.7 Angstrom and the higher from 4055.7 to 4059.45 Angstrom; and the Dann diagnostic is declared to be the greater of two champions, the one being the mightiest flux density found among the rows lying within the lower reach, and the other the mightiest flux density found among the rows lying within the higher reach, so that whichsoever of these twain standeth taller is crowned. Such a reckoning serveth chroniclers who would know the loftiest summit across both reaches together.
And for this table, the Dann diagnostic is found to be 107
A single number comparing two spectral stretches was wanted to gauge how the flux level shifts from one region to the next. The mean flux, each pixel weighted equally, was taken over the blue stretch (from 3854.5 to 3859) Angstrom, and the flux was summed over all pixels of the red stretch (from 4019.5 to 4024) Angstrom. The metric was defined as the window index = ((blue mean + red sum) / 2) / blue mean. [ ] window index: 3.41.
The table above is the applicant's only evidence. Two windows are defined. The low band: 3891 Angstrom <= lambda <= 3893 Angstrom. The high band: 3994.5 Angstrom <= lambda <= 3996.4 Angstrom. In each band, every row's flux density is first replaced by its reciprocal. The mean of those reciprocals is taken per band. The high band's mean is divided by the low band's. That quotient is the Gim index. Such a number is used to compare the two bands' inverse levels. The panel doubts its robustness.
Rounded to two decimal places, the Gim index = 0.73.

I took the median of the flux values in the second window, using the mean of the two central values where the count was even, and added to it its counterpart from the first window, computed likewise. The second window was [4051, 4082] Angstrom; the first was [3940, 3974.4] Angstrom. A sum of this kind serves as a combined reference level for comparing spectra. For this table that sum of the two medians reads 198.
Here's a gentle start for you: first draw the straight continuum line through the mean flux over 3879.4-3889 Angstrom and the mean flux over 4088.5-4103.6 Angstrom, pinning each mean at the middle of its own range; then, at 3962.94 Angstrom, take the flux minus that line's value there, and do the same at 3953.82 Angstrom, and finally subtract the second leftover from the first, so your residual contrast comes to -13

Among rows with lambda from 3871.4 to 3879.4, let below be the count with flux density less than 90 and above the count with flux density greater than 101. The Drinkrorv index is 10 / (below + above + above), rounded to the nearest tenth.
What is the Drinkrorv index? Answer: 1.7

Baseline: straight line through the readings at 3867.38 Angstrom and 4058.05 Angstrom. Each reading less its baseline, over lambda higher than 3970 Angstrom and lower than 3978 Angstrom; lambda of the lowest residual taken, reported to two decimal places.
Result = 3970.24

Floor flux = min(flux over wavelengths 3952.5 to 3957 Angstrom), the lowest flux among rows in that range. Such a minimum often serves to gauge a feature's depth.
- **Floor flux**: 96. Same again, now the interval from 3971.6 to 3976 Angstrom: 61.2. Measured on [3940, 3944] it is 85.9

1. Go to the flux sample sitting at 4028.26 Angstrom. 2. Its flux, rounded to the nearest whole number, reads 106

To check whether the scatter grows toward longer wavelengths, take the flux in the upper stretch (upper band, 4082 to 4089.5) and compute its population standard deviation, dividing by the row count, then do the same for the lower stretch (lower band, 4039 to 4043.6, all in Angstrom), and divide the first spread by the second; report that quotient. 1.0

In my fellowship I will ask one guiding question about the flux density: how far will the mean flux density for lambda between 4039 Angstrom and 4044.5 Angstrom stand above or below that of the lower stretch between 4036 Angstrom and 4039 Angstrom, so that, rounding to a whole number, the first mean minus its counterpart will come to -6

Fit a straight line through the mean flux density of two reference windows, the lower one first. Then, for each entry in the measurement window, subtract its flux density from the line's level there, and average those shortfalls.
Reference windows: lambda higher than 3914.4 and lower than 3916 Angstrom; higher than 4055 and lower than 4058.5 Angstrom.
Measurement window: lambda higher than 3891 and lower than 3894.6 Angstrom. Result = 18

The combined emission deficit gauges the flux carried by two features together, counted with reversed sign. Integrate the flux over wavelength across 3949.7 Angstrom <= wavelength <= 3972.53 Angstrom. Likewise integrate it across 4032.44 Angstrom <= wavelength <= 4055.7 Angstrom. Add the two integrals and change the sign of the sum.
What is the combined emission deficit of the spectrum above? -4187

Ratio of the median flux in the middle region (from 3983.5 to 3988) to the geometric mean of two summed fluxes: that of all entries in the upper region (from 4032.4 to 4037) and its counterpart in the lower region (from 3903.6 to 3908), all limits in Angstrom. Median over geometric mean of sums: 0.203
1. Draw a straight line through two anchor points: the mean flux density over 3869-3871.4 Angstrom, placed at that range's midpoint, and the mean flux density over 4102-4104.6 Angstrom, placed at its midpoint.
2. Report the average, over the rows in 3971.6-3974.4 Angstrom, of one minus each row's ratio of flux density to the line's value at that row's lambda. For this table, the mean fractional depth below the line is 0.18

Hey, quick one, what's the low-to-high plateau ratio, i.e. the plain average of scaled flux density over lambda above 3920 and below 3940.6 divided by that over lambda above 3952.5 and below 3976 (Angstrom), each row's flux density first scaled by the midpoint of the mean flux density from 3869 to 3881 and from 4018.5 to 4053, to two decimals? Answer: 0.90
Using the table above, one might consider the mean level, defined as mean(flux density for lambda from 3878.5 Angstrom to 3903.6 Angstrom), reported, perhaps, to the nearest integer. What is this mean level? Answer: 86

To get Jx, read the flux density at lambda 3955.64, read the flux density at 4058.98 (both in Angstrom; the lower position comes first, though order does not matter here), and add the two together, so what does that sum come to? 205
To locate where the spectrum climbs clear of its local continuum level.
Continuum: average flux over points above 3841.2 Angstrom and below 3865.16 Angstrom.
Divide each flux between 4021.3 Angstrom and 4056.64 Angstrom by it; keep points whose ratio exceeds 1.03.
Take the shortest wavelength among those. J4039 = 4021.77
